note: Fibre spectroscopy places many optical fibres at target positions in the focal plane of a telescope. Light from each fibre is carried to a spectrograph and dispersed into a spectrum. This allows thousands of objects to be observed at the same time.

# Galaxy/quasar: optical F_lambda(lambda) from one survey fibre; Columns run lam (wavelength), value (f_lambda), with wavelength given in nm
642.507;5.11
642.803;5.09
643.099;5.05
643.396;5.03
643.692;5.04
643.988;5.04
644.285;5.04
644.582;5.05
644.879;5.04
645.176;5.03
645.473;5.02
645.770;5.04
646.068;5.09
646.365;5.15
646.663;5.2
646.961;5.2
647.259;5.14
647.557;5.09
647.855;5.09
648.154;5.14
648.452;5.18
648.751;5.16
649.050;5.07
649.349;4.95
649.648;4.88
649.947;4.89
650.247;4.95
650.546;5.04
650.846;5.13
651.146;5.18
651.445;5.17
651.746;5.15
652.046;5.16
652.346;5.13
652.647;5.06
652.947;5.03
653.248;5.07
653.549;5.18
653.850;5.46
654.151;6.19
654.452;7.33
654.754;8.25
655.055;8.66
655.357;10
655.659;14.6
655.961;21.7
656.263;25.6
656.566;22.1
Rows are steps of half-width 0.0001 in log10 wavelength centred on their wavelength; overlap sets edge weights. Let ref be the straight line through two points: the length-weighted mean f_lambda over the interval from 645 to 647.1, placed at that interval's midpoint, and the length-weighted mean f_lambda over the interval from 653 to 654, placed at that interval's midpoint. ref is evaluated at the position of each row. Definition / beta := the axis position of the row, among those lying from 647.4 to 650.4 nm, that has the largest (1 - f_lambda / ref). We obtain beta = 649.648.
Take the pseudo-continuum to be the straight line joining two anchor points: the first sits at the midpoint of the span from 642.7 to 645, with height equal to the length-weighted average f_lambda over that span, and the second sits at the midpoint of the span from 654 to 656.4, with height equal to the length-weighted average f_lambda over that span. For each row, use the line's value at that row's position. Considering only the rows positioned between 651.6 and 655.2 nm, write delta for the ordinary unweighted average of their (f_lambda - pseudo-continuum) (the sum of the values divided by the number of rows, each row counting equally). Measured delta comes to -6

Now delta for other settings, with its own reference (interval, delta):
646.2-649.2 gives -3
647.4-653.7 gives -4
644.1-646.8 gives -1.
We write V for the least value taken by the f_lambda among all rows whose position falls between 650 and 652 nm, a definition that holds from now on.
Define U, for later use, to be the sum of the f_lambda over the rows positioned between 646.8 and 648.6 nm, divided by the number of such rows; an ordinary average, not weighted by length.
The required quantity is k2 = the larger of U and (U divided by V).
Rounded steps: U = 5.14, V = 4.95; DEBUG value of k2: 5.14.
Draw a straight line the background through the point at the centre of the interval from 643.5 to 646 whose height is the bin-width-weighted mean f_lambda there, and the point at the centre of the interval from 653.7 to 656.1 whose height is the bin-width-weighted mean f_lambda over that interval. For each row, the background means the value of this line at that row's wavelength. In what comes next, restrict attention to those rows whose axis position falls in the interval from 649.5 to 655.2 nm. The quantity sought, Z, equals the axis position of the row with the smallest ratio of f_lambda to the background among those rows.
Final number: 653.248 nm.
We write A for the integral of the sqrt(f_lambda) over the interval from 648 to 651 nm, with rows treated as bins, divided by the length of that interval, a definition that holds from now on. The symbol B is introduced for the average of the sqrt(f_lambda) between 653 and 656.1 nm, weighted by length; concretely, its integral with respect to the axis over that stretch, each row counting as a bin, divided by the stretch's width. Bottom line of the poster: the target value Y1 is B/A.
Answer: 1.30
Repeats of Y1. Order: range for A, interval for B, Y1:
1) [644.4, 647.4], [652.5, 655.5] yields 1.13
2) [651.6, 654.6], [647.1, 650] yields 0.96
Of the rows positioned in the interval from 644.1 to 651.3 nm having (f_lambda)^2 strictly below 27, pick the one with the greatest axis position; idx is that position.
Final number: 651.146 nm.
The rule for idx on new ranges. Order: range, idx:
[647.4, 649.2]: 649.050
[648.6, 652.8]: 652.647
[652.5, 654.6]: 653.549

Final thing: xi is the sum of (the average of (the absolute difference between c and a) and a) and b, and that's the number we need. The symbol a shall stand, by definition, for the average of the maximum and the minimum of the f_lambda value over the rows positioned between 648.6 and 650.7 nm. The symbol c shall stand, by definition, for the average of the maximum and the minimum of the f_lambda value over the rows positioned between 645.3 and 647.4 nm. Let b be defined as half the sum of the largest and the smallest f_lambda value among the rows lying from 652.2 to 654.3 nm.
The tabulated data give 8.2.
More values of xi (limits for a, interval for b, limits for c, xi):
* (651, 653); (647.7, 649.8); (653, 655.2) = 8.5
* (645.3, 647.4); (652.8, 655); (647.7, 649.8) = 9.2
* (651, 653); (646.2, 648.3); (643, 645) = 7.7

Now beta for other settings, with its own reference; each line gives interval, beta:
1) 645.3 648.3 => 645.473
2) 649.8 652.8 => 649.947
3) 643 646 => 645.473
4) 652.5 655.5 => 652.947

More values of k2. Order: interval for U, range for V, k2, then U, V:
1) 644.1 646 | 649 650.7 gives 5.04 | 5.04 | 4.88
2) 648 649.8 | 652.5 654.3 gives 5.06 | 5.06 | 5.03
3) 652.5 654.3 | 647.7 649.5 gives 5.33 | 5.33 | 4.95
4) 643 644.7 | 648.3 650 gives 5.04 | 5.04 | 4.88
